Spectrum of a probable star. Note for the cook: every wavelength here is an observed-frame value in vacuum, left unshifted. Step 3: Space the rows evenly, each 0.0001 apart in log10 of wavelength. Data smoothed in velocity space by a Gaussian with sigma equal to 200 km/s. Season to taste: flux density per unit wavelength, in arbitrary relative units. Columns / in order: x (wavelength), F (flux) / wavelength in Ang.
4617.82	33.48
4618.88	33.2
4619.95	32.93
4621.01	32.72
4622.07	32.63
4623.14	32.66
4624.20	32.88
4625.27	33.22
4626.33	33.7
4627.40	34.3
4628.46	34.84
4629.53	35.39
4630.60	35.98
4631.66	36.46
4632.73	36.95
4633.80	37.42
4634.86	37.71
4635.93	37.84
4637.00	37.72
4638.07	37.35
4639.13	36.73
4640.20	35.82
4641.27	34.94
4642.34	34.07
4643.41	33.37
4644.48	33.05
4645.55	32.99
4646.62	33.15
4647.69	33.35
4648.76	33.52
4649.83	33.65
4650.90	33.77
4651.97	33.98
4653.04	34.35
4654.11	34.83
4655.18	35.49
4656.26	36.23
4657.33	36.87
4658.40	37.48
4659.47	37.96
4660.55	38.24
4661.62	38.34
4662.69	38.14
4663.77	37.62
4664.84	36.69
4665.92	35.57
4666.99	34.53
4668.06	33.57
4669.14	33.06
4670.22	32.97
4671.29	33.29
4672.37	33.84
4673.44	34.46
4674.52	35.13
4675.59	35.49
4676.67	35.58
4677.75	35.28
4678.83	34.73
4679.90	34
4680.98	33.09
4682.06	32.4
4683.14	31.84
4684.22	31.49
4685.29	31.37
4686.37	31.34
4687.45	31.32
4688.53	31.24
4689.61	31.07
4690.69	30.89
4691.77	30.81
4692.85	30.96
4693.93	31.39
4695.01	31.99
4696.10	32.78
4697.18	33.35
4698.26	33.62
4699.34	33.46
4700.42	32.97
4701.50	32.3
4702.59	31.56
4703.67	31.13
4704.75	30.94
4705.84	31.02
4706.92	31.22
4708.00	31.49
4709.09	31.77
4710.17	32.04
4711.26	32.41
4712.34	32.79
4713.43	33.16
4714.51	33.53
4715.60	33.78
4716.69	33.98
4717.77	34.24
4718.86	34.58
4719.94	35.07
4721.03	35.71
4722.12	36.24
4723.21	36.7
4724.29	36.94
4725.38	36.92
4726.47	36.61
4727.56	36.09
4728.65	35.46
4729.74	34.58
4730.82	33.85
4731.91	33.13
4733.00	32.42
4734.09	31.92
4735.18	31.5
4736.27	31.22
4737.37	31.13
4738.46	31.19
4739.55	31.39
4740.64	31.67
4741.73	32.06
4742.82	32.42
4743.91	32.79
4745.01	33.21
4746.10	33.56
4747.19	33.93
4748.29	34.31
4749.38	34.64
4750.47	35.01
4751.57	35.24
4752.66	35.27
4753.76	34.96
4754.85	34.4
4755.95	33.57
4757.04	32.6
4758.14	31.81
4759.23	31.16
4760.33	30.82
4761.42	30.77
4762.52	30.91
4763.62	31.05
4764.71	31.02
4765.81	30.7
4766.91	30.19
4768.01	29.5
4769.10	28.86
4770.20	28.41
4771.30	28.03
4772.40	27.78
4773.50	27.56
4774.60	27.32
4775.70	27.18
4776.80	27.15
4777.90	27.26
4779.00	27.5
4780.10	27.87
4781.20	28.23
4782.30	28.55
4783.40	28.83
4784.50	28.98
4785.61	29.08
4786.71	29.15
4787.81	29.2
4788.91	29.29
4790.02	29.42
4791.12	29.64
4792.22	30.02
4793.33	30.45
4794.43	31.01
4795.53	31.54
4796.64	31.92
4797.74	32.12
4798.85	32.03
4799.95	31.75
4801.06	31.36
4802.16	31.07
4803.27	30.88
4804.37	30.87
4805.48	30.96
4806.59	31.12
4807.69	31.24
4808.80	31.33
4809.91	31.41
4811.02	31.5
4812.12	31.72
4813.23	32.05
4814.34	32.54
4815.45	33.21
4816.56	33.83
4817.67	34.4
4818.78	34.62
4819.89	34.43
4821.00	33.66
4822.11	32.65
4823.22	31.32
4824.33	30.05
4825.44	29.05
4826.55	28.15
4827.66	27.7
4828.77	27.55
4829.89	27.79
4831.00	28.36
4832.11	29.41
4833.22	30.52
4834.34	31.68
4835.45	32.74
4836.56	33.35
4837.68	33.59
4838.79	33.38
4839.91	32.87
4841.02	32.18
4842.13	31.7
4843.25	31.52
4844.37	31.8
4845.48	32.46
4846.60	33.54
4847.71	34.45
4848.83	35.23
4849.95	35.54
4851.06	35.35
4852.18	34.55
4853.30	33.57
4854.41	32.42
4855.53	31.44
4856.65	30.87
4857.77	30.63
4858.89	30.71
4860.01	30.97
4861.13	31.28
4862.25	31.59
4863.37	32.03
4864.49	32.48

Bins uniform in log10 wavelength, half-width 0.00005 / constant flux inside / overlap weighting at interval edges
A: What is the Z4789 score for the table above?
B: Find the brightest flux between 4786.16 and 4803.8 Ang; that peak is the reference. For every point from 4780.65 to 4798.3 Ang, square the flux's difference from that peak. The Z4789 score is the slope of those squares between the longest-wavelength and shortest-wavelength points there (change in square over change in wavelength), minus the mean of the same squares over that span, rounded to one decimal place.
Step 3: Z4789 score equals -7.5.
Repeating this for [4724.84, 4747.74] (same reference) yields -5.2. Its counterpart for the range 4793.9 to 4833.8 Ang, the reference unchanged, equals -4.1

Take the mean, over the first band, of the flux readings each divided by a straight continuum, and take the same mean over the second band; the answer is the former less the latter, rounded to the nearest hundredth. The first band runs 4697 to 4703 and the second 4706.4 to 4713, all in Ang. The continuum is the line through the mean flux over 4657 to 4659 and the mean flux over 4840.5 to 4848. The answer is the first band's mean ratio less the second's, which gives 0.02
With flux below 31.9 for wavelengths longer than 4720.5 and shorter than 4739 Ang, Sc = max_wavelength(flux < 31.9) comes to 4738.46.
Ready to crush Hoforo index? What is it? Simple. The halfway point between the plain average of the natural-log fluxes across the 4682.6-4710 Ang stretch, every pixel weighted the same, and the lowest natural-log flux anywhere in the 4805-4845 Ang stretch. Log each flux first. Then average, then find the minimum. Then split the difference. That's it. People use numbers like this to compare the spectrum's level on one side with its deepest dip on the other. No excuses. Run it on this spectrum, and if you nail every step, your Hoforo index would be 3.39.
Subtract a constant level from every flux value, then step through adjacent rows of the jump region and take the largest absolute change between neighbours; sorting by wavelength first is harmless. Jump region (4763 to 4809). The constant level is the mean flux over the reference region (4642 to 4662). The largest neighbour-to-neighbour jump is 0.69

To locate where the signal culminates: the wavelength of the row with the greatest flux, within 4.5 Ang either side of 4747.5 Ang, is 4751.57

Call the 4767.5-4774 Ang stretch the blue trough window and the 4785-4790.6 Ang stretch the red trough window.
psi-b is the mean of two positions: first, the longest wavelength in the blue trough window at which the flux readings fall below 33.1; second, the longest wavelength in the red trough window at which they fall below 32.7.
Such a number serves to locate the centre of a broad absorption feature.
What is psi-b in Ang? 4781.8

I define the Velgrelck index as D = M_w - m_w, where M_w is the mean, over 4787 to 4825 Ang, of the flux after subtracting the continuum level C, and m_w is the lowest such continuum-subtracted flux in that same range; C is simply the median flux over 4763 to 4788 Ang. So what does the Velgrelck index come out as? 2.4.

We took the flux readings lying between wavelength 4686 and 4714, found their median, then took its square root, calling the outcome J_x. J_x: 5.61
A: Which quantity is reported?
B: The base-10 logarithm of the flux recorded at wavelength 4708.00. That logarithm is 1.50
